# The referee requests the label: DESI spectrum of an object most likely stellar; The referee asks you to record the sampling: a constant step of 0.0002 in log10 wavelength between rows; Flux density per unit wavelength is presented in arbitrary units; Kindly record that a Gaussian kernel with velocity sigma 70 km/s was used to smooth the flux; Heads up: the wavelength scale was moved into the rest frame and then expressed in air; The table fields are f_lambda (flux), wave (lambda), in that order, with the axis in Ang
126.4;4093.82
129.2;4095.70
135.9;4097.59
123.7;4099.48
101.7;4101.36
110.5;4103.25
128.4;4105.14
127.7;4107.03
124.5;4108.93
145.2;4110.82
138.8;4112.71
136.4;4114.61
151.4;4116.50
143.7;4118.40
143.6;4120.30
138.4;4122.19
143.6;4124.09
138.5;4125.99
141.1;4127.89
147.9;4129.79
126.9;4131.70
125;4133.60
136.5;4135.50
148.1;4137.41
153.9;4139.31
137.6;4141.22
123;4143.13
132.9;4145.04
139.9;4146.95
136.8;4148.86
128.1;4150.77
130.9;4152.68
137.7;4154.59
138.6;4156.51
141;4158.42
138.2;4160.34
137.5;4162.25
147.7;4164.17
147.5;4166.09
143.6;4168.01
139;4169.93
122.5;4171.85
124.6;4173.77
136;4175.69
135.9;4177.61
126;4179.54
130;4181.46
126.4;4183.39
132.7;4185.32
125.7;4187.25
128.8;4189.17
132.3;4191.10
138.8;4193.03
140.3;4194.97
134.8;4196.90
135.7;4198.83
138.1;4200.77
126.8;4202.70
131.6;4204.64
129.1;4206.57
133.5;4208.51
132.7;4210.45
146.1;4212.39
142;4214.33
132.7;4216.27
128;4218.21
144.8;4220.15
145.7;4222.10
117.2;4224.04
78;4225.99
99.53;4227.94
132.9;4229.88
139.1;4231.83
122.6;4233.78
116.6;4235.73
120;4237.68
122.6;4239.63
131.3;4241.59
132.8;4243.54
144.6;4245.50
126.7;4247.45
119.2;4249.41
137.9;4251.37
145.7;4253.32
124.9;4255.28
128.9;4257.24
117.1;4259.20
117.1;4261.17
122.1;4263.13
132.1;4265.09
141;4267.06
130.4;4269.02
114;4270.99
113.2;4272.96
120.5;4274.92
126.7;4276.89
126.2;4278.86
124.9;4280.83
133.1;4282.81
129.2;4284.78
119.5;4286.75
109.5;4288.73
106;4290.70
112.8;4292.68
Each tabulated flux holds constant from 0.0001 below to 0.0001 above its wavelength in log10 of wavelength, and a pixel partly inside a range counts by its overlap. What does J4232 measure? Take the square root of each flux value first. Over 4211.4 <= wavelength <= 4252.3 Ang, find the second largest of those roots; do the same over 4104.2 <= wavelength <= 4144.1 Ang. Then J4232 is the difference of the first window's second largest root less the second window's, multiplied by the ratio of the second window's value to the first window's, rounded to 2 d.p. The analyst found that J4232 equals -0.24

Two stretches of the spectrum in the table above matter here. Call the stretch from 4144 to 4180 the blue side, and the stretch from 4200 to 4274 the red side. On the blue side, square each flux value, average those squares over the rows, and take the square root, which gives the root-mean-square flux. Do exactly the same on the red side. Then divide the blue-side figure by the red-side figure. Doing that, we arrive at 1.06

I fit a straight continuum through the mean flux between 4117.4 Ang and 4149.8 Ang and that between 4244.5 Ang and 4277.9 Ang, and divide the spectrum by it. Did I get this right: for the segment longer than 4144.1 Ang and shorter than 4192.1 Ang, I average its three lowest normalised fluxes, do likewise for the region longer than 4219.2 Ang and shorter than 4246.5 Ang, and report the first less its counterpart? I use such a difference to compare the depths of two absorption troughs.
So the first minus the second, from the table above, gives 0.17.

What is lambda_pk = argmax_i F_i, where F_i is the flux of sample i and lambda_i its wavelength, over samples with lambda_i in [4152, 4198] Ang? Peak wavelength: 4164.17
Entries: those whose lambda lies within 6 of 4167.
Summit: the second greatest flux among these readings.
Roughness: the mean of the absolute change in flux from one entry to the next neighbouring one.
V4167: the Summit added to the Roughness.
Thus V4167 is 155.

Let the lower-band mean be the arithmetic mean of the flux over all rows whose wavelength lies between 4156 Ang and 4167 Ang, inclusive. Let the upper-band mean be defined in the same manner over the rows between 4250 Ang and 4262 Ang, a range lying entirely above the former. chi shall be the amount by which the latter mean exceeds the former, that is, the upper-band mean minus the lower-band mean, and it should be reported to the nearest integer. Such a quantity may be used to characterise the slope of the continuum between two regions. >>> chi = -13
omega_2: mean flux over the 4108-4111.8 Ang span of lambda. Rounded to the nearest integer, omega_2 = 135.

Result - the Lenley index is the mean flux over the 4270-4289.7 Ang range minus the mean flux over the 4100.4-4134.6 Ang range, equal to -12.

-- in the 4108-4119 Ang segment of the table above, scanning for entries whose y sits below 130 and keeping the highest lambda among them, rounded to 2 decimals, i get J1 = 4108.93 Ang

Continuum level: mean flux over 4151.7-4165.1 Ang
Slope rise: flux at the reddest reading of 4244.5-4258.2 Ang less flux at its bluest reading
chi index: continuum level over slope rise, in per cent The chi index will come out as -884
